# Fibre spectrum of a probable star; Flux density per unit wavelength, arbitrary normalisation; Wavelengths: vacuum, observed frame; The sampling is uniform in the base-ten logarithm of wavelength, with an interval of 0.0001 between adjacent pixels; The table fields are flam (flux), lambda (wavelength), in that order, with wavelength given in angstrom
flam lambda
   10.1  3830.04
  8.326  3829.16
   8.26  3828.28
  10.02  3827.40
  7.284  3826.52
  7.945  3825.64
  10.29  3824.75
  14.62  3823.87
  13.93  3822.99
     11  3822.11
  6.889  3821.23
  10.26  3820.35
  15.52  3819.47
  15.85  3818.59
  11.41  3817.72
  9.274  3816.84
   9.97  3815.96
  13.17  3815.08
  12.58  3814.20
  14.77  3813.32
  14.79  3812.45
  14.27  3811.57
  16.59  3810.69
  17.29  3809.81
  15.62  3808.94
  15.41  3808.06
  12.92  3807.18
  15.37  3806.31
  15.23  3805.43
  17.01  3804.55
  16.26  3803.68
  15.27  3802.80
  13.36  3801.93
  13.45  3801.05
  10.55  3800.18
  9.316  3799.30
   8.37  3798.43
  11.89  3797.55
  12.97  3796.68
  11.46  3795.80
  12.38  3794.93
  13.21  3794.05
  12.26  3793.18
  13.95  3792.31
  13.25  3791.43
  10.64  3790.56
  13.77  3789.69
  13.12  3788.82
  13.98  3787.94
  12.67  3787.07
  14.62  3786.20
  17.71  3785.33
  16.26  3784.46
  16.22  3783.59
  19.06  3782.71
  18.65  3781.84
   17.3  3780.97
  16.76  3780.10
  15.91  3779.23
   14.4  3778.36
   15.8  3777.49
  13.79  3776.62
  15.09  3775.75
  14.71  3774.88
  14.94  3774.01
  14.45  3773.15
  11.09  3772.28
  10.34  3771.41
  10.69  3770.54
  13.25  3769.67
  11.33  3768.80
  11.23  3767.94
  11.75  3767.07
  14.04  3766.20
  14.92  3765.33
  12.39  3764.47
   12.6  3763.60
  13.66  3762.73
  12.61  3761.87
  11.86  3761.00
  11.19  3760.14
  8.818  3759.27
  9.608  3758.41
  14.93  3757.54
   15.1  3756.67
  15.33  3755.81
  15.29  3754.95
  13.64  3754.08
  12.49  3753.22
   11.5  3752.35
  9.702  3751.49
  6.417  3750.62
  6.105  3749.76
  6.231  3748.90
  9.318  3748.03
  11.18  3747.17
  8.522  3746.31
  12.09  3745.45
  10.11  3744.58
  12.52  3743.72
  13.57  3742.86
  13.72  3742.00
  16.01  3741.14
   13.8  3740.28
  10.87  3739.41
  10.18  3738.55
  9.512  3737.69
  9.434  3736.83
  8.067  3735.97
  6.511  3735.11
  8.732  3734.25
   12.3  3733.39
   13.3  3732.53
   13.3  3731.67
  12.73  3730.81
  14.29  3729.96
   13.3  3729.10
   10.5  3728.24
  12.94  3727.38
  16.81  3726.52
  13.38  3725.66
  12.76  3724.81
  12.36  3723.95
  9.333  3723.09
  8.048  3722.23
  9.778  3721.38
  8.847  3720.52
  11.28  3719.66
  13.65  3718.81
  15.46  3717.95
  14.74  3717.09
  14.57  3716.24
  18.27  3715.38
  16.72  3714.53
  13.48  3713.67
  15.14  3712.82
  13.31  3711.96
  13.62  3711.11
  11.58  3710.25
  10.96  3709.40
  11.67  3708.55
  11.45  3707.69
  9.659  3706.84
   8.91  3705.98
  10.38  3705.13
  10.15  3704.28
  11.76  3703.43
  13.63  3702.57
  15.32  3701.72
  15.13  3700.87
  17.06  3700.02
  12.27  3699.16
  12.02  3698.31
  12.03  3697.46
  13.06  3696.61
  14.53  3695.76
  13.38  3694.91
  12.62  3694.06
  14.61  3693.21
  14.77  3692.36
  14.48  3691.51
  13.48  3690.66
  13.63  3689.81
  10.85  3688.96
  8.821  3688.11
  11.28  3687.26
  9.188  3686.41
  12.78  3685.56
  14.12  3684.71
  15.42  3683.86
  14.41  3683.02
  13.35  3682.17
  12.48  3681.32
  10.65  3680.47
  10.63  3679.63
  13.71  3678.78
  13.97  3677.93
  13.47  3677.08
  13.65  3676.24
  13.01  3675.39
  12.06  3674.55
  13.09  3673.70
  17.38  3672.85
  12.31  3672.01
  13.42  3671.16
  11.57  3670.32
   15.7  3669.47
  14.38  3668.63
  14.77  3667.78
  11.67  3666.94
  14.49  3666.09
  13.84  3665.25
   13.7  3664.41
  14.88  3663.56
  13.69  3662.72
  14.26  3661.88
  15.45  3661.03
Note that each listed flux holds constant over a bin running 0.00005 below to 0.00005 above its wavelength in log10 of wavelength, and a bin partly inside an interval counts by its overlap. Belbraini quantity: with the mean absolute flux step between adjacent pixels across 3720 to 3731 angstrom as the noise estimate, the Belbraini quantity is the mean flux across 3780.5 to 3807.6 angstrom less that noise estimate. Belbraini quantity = 12.0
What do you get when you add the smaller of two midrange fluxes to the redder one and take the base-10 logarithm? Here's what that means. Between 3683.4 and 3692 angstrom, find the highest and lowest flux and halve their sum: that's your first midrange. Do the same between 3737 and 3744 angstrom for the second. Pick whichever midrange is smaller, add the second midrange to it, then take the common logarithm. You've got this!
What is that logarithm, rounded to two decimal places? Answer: 1.40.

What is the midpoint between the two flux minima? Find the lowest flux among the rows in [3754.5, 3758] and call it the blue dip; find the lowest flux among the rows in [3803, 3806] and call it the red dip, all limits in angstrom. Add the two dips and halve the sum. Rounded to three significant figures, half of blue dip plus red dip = 15.1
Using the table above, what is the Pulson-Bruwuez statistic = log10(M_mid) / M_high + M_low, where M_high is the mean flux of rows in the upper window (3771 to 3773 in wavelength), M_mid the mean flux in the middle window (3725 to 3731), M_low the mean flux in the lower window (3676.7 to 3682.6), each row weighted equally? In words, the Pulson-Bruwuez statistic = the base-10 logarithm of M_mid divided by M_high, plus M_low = 12.7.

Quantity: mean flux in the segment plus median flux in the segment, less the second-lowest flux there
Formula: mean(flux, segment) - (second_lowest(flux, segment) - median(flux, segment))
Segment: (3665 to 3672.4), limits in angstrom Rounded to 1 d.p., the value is 15.7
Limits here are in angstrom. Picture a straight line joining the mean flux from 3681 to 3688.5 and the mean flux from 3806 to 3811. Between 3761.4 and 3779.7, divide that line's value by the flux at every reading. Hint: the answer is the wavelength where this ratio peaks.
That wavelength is 3771.41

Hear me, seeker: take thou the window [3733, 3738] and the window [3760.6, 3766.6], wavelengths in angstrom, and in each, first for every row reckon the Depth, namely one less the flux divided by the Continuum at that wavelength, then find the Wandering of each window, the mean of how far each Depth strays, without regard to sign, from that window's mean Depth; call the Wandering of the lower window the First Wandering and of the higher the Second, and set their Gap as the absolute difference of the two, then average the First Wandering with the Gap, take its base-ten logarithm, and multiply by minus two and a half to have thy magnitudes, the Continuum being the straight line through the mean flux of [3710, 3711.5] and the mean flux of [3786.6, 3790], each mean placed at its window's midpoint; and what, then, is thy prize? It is 2.9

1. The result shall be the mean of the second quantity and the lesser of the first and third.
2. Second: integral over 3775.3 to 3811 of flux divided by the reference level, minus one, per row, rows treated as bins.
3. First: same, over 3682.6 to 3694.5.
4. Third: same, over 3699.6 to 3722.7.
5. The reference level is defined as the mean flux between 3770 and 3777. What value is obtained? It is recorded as 1.3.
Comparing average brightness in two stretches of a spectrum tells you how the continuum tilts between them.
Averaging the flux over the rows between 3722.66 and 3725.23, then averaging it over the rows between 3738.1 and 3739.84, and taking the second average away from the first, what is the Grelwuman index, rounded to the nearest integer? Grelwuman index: 1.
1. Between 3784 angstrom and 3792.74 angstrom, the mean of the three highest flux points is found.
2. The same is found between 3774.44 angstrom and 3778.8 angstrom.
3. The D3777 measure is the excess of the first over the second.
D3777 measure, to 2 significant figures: 1.0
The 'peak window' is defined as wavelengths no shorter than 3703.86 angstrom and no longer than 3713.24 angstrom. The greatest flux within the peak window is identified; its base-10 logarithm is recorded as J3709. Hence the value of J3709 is 1.18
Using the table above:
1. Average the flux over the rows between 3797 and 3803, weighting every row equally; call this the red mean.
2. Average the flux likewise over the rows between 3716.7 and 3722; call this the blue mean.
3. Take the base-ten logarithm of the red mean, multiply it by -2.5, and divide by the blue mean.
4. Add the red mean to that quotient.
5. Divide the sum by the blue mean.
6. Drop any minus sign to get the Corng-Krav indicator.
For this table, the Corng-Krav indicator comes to 0.94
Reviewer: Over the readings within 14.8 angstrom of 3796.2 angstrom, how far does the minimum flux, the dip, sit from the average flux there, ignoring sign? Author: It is 6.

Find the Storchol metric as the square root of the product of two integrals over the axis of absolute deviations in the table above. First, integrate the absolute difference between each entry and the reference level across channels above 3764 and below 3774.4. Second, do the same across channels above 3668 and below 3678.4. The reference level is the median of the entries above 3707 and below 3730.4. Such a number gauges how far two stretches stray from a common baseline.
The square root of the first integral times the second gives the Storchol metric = 14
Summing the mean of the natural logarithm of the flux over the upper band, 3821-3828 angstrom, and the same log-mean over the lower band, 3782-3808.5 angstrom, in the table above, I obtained 4.90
